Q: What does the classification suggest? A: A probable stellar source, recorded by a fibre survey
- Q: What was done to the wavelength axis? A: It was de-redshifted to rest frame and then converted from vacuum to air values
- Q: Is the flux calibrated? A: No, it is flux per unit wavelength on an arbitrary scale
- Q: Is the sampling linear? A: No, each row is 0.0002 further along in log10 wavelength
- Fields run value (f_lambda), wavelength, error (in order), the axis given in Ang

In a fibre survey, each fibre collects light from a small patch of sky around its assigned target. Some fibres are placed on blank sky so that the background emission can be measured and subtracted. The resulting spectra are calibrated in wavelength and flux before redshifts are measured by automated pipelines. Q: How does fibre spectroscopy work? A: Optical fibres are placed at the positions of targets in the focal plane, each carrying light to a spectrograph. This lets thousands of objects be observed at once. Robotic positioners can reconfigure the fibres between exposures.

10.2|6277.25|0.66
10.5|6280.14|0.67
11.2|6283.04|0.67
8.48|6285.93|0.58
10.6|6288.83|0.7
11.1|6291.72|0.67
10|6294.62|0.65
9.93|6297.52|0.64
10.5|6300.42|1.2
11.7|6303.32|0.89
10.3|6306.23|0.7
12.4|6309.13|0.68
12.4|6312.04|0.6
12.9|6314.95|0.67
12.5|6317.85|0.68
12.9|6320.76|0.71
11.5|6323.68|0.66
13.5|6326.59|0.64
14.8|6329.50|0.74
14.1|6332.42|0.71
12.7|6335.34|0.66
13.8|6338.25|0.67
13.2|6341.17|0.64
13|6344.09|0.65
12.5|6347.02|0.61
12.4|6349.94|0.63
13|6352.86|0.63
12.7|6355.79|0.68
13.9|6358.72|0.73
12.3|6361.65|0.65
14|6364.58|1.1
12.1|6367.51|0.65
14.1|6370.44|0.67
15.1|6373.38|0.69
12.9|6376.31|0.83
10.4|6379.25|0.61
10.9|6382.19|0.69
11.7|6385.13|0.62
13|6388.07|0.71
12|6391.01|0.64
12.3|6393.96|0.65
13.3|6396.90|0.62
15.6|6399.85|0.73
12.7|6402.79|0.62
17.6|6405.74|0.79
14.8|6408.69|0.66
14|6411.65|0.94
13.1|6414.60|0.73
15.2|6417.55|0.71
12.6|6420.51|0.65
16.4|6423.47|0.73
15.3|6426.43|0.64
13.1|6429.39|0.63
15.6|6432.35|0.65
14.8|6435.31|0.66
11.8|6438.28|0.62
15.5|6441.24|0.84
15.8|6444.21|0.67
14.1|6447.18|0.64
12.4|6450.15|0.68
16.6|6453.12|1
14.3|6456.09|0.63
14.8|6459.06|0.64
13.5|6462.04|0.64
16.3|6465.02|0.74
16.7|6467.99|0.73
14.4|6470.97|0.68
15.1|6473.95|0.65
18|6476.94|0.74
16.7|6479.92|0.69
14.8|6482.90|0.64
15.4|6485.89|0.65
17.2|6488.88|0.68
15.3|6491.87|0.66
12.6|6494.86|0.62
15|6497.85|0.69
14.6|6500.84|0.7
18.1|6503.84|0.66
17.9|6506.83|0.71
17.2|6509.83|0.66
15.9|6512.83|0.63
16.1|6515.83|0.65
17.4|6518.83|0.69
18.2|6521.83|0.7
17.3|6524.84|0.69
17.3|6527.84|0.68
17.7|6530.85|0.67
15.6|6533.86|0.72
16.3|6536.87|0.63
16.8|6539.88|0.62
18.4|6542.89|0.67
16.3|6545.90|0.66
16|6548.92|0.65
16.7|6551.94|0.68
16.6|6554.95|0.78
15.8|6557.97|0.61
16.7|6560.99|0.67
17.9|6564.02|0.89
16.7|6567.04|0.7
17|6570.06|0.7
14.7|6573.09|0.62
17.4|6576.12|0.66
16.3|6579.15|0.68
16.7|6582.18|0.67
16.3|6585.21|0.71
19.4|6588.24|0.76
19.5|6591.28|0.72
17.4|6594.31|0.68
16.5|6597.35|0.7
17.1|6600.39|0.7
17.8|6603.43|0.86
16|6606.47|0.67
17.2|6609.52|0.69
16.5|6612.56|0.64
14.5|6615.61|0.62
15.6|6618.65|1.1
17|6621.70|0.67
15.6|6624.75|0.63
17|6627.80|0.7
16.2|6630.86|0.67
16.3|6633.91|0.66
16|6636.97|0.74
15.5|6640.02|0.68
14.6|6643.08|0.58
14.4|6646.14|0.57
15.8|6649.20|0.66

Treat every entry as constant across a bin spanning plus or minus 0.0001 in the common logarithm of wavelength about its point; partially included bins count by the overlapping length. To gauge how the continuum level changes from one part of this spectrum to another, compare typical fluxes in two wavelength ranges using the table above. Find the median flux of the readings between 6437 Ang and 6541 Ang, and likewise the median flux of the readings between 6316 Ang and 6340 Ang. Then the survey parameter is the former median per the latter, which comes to 1.20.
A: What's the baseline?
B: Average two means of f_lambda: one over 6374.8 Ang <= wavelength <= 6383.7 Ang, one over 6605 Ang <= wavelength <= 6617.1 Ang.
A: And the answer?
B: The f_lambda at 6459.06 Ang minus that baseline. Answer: 1.1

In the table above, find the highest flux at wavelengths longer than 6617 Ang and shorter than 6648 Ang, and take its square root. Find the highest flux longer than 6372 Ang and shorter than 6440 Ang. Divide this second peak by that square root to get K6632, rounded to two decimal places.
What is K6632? 4.27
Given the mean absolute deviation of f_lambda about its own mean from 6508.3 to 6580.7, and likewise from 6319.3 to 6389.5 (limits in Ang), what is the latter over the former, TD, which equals 1.2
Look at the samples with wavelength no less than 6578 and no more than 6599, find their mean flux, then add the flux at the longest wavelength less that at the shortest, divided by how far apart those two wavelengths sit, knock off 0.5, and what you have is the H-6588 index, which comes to 17.0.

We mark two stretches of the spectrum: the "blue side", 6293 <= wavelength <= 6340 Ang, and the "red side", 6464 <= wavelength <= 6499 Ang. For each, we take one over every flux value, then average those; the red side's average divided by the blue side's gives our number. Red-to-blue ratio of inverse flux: 0.78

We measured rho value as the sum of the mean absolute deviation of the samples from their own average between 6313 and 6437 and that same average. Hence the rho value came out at 15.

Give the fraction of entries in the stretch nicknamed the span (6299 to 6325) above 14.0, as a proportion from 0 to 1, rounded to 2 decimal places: 0.00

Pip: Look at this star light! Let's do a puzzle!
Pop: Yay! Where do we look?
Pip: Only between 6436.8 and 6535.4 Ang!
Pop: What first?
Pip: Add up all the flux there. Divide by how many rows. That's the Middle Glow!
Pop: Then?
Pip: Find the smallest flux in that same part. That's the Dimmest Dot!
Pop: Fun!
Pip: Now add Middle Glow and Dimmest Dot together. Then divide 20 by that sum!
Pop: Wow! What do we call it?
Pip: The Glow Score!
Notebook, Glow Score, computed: 0.73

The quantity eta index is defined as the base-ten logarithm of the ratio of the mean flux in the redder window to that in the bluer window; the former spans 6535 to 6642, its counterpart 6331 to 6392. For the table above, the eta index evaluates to 0.11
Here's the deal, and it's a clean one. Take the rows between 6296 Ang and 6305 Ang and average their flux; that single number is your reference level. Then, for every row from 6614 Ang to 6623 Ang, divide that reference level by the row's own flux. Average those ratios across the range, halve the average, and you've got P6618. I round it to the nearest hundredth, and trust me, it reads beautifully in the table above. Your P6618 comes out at 0.34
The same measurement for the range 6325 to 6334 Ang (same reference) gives 0.38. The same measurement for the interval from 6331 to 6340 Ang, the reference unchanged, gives 0.40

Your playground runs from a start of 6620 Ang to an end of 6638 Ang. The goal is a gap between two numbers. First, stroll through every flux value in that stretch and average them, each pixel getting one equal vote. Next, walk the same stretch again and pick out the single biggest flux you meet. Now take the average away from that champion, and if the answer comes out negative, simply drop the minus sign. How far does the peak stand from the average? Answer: 0.65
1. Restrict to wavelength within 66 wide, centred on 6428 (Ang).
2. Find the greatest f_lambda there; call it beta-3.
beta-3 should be 17.6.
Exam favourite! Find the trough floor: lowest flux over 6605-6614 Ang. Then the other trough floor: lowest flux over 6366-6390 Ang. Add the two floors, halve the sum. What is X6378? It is 13.2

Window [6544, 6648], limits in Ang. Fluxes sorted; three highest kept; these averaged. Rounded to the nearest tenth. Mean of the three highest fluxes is 18.9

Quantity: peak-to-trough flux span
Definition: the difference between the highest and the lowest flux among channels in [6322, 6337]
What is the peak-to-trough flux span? 3.3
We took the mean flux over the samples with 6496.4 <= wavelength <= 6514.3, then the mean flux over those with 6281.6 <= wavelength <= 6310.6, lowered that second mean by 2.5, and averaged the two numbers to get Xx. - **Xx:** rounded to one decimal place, 12.3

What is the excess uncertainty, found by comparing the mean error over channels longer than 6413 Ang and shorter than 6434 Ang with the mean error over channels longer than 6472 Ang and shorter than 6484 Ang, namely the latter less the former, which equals 0.00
